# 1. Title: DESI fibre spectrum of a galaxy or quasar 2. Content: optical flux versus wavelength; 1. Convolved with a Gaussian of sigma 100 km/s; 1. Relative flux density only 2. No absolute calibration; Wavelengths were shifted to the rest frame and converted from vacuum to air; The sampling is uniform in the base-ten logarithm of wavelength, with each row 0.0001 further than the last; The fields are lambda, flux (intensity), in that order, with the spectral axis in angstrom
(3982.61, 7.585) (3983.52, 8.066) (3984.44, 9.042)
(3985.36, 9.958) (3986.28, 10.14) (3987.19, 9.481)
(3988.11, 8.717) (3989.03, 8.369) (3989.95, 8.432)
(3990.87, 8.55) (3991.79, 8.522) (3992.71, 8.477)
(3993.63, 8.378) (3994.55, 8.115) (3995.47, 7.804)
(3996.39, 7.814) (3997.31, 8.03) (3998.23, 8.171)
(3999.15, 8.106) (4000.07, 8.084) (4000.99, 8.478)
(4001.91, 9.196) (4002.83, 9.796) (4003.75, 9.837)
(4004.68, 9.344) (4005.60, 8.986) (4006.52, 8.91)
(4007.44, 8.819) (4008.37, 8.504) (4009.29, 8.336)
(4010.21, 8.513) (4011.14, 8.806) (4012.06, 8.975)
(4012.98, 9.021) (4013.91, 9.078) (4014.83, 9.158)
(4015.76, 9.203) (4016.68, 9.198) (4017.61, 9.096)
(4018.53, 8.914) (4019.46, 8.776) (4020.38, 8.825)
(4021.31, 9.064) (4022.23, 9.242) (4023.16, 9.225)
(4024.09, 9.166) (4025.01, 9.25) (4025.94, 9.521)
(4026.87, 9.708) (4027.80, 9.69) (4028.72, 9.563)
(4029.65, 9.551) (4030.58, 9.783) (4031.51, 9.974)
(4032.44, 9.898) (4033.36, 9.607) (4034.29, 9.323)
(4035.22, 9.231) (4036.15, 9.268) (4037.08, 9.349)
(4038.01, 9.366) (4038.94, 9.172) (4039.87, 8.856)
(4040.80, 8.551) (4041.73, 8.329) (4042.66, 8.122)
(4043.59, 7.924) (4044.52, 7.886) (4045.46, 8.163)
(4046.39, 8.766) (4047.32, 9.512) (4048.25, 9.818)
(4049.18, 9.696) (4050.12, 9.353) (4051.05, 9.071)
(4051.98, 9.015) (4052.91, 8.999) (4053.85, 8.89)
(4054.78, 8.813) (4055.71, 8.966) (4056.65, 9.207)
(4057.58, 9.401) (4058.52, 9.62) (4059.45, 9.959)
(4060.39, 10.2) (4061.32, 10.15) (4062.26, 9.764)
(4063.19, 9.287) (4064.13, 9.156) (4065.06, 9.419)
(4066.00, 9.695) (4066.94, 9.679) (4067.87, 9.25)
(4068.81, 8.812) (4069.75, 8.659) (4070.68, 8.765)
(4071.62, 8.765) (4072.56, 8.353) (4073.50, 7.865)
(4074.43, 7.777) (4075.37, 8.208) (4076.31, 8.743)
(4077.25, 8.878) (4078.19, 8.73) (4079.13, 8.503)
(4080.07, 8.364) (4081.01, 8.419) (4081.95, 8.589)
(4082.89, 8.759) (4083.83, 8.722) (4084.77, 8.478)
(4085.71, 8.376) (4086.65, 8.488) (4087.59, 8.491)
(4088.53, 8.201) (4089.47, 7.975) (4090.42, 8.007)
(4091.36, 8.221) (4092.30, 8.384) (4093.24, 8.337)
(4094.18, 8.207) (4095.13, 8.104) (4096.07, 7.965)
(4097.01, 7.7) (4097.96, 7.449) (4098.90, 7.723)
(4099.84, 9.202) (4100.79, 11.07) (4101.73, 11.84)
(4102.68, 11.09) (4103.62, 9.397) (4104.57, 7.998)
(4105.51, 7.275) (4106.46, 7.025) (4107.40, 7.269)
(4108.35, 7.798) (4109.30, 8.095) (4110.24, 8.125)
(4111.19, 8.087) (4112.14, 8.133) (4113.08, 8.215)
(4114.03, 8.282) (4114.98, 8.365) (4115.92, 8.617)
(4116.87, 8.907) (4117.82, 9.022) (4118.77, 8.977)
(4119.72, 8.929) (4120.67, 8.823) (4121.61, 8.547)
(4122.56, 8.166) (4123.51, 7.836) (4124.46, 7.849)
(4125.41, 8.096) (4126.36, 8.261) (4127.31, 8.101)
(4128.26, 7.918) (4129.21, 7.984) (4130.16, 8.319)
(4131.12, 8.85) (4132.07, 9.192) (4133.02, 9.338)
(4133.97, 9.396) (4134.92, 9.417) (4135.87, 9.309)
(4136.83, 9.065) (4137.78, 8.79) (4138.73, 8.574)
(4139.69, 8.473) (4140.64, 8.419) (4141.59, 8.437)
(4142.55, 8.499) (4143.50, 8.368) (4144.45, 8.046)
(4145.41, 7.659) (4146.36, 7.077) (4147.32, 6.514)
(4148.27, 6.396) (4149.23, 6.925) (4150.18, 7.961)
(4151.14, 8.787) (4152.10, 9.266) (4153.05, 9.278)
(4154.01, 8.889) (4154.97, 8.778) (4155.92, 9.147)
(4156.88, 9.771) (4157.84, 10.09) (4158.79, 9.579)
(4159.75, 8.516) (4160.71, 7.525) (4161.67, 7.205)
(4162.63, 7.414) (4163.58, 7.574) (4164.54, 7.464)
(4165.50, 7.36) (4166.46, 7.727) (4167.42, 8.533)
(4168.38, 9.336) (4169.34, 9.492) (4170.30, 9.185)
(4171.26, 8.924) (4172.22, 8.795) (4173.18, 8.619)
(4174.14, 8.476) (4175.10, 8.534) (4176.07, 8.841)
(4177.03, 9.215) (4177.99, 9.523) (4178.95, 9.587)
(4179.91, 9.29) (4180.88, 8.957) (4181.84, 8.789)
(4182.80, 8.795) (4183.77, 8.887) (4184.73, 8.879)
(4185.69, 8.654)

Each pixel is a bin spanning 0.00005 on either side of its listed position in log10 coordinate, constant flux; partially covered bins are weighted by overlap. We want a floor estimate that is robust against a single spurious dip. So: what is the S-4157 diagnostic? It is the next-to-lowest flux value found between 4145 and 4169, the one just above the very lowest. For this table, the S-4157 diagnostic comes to 6.514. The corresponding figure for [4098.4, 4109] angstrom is 7.269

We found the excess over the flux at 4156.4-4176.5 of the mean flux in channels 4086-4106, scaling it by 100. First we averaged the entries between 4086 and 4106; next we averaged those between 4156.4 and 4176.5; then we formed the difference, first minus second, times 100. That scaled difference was 10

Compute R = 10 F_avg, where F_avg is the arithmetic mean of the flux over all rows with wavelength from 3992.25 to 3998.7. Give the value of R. 81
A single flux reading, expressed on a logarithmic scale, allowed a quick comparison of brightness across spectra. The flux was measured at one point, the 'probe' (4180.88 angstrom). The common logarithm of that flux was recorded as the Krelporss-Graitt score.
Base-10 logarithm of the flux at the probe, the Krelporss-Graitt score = 0.952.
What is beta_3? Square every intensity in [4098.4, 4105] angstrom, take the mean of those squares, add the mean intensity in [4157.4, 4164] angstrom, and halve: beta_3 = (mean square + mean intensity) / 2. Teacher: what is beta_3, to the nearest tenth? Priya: 52.9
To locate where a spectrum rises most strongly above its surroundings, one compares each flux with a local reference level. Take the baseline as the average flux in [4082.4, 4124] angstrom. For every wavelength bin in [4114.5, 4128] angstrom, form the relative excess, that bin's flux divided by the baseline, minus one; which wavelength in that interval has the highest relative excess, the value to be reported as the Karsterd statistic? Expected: 4117.82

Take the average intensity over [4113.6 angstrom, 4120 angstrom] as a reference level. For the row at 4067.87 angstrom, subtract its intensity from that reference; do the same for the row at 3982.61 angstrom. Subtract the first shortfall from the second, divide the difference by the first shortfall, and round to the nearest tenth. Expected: -3.2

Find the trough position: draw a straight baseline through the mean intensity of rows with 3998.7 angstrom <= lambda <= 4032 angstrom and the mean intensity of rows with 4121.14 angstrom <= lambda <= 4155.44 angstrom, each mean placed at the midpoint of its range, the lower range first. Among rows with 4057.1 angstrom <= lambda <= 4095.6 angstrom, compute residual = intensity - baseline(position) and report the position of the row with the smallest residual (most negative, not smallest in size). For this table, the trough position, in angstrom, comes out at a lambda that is 4074.43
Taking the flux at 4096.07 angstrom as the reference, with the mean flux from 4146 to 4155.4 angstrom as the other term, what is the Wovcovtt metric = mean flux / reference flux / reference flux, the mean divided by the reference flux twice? 0.126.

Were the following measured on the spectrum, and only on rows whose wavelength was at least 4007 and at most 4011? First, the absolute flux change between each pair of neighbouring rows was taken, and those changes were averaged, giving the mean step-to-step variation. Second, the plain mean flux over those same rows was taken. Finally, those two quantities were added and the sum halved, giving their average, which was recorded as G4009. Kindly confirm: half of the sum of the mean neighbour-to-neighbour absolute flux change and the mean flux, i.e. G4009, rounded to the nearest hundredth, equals 4.38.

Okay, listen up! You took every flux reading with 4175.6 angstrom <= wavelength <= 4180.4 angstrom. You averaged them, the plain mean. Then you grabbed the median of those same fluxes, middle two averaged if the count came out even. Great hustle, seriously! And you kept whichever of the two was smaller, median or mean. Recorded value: 9.3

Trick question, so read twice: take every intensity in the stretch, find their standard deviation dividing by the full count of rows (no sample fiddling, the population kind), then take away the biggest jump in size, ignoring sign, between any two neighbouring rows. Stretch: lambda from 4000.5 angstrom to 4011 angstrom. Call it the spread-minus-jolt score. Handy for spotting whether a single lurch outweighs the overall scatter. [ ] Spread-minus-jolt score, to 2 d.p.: -0.22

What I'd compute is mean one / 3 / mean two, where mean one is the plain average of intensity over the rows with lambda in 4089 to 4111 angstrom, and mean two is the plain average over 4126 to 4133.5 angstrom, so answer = 0.331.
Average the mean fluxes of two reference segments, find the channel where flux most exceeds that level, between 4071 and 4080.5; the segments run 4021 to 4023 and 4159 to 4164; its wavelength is 4077.25 angstrom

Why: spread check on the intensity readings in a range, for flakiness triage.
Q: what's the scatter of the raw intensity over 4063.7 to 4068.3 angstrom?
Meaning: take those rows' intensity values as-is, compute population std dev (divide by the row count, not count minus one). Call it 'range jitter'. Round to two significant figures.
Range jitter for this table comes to 0.22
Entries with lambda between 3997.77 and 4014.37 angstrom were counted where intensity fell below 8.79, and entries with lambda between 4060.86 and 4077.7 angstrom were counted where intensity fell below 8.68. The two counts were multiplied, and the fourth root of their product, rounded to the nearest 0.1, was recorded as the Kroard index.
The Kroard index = 2.4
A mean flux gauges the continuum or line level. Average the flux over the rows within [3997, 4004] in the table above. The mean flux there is 8.7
